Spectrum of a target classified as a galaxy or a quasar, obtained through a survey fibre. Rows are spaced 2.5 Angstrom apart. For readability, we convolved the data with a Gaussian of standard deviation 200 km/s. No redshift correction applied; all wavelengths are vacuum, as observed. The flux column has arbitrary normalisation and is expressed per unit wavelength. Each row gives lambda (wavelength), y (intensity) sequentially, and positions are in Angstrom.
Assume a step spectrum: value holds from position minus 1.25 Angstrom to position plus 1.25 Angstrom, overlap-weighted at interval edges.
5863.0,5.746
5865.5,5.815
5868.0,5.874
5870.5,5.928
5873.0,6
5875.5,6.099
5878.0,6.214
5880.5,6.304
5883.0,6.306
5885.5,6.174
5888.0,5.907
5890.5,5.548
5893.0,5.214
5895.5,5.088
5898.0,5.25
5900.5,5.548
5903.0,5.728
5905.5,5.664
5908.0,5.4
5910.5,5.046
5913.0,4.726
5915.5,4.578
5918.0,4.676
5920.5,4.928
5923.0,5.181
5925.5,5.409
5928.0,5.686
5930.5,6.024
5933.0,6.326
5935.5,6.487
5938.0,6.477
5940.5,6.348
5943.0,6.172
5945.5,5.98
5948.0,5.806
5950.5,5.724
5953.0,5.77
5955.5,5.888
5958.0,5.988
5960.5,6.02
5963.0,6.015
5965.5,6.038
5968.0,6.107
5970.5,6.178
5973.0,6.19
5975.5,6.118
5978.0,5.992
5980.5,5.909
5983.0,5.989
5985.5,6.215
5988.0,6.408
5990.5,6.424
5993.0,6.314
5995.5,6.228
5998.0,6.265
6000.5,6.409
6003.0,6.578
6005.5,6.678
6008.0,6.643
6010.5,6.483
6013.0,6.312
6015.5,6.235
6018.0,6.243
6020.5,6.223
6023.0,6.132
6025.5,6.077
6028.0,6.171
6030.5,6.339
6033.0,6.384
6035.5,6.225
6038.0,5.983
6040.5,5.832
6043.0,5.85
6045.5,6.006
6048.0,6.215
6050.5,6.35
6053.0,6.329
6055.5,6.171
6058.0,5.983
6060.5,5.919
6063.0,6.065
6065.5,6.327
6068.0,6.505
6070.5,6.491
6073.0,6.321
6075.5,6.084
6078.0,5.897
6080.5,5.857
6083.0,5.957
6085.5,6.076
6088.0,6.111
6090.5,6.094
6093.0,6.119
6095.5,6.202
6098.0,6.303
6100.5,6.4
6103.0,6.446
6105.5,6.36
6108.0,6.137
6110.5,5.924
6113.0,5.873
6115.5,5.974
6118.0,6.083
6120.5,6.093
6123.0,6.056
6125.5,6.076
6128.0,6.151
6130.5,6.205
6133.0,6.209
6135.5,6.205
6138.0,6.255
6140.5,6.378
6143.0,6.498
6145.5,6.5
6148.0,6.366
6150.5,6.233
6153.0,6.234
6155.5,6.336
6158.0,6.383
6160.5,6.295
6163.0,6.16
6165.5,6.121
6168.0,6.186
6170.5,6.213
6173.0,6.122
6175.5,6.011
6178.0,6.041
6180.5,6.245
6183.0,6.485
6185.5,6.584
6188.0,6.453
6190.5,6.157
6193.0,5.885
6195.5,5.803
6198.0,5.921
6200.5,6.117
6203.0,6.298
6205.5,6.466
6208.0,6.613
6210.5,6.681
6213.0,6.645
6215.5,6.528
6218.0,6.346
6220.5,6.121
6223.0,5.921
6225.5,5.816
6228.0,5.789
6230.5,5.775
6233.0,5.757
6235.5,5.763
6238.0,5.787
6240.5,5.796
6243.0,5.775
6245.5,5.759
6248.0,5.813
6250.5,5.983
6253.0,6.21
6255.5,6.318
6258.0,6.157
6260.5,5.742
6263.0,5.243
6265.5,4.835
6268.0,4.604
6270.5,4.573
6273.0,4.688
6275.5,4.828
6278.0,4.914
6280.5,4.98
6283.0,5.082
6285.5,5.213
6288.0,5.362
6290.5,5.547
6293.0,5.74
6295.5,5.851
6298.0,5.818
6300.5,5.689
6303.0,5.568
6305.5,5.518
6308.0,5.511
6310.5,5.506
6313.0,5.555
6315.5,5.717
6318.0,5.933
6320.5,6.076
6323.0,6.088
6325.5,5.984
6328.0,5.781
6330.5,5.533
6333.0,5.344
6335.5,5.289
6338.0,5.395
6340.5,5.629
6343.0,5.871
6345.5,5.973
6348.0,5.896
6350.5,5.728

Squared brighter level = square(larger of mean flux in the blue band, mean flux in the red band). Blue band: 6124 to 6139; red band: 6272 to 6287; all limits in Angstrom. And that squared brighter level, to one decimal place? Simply 38.2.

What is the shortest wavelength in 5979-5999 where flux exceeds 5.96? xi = 5983.0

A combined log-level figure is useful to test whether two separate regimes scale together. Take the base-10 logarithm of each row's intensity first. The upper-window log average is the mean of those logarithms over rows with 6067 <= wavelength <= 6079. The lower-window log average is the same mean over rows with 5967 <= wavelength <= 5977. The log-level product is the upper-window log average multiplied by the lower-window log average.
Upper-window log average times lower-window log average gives 0.628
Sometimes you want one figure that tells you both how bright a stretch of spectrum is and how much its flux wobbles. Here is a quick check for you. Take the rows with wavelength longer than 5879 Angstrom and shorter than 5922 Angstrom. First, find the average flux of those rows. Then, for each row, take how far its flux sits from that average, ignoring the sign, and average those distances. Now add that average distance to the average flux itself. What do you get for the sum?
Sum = 5.87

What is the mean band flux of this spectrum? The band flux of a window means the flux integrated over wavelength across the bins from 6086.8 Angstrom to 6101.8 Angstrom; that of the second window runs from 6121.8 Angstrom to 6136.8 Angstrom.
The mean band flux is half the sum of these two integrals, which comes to 92.7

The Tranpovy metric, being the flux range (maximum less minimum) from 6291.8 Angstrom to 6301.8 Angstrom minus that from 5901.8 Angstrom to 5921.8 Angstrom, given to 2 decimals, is -0.99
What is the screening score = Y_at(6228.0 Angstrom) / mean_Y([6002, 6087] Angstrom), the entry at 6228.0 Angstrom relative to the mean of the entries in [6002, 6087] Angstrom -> 0.93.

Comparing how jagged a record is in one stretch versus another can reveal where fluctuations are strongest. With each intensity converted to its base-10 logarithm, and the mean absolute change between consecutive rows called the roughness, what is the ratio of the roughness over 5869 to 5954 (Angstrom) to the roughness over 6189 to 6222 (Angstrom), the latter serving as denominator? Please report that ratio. 1.4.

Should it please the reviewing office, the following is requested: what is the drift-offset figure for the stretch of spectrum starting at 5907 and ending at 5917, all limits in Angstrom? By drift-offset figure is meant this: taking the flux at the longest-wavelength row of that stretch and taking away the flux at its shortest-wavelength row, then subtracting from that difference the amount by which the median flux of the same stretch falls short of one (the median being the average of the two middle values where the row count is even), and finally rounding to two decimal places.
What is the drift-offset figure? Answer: 3.06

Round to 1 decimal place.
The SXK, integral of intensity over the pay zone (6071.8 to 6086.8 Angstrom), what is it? 90.5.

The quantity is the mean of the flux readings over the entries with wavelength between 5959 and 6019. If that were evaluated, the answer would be 6.25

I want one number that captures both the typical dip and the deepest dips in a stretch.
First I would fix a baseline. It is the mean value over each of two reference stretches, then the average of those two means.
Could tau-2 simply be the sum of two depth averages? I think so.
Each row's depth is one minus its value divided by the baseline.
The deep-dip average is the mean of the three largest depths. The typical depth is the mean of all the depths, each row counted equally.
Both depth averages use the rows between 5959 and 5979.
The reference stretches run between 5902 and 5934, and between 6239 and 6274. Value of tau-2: -0.22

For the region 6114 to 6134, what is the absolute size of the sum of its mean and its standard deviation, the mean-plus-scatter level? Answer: 6.18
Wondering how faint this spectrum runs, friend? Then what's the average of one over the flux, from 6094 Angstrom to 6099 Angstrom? 0.160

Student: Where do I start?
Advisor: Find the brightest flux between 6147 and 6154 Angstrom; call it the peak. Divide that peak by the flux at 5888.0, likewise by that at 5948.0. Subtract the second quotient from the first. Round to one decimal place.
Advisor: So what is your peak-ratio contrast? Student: 0.0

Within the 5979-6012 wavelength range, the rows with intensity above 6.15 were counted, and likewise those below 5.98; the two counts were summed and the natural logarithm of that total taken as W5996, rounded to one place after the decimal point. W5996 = 2.5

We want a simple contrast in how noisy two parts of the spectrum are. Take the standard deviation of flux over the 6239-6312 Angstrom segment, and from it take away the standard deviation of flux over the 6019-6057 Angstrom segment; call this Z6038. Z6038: 0.31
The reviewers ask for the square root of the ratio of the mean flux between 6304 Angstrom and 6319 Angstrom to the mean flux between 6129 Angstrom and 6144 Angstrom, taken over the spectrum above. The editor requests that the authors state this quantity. 0.95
